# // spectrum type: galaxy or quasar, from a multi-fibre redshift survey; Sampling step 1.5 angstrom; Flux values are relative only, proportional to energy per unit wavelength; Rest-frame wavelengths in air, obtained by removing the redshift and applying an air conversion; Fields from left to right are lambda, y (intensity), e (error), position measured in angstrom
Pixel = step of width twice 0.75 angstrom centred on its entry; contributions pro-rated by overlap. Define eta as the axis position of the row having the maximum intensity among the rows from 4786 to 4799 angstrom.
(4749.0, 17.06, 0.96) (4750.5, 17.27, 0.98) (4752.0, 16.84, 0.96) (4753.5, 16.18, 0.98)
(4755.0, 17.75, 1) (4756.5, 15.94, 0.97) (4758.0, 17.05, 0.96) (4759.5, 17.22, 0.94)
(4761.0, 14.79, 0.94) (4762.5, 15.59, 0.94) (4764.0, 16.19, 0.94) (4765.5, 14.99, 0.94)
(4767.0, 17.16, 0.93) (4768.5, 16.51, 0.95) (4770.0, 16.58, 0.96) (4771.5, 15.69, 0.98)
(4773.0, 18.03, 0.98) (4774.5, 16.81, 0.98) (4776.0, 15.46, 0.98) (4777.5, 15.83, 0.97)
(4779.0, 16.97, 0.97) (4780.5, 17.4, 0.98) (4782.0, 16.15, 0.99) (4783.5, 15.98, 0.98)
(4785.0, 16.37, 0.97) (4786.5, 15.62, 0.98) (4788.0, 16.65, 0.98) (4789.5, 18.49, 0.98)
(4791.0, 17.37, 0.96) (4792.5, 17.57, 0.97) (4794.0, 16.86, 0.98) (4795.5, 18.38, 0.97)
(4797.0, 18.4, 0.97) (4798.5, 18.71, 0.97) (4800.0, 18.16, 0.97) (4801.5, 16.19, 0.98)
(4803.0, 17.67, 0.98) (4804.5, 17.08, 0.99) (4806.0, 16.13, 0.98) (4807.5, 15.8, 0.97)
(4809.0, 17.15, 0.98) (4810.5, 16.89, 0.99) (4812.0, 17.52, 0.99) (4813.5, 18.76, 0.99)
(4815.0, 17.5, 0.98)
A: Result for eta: 4798.5 angstrom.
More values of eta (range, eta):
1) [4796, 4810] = 4798.5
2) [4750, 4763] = 4755.0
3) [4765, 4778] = 4773.0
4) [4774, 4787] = 4780.5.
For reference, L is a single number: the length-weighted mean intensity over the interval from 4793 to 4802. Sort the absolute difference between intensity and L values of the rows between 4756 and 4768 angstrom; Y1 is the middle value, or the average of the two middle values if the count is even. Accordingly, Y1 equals 1.8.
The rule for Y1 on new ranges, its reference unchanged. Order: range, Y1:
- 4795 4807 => 0.7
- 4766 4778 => 1.3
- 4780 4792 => 1.3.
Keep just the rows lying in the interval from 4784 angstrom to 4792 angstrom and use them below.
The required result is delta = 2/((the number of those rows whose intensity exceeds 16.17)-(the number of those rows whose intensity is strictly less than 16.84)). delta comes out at 2.0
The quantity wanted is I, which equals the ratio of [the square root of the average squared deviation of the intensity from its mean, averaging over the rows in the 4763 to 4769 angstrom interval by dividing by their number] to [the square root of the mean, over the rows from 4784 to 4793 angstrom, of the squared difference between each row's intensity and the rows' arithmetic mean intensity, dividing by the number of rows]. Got 0.9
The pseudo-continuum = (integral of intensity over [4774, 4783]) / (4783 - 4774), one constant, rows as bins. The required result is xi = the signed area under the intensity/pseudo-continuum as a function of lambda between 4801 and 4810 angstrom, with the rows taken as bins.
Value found 9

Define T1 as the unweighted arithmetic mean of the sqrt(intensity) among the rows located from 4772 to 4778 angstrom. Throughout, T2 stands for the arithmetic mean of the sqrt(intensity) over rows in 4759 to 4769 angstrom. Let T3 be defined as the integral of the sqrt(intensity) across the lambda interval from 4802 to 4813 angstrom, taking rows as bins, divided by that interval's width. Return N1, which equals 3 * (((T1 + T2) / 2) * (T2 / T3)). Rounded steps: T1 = 4.064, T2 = 4.01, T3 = 4.11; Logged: 11.8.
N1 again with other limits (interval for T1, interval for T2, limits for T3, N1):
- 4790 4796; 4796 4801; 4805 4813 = 13.3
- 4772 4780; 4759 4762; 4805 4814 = 11.7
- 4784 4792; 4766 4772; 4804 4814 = 12.1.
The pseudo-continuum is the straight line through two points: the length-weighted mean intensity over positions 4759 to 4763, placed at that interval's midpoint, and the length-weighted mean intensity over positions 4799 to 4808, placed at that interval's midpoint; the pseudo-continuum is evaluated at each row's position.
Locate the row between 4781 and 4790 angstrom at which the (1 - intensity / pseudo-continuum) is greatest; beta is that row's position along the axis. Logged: 4786.5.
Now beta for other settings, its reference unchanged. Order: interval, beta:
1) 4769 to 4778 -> 4776.0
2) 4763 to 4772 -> 4765.5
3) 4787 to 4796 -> 4788.0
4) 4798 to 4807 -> 4806.0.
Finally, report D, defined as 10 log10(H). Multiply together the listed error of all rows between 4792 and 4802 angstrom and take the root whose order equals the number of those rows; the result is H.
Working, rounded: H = 0.973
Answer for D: -0.120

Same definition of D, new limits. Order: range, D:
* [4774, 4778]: -0.103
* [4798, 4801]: -0.132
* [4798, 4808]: -0.101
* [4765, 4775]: -0.178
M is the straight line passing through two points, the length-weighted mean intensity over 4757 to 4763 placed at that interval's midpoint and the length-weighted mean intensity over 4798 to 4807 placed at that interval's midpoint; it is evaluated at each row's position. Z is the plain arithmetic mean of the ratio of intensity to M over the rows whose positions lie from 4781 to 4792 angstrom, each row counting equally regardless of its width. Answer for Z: 0.989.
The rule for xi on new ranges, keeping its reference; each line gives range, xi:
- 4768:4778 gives 10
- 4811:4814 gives 3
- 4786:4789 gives 3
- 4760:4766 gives 6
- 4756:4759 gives 3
